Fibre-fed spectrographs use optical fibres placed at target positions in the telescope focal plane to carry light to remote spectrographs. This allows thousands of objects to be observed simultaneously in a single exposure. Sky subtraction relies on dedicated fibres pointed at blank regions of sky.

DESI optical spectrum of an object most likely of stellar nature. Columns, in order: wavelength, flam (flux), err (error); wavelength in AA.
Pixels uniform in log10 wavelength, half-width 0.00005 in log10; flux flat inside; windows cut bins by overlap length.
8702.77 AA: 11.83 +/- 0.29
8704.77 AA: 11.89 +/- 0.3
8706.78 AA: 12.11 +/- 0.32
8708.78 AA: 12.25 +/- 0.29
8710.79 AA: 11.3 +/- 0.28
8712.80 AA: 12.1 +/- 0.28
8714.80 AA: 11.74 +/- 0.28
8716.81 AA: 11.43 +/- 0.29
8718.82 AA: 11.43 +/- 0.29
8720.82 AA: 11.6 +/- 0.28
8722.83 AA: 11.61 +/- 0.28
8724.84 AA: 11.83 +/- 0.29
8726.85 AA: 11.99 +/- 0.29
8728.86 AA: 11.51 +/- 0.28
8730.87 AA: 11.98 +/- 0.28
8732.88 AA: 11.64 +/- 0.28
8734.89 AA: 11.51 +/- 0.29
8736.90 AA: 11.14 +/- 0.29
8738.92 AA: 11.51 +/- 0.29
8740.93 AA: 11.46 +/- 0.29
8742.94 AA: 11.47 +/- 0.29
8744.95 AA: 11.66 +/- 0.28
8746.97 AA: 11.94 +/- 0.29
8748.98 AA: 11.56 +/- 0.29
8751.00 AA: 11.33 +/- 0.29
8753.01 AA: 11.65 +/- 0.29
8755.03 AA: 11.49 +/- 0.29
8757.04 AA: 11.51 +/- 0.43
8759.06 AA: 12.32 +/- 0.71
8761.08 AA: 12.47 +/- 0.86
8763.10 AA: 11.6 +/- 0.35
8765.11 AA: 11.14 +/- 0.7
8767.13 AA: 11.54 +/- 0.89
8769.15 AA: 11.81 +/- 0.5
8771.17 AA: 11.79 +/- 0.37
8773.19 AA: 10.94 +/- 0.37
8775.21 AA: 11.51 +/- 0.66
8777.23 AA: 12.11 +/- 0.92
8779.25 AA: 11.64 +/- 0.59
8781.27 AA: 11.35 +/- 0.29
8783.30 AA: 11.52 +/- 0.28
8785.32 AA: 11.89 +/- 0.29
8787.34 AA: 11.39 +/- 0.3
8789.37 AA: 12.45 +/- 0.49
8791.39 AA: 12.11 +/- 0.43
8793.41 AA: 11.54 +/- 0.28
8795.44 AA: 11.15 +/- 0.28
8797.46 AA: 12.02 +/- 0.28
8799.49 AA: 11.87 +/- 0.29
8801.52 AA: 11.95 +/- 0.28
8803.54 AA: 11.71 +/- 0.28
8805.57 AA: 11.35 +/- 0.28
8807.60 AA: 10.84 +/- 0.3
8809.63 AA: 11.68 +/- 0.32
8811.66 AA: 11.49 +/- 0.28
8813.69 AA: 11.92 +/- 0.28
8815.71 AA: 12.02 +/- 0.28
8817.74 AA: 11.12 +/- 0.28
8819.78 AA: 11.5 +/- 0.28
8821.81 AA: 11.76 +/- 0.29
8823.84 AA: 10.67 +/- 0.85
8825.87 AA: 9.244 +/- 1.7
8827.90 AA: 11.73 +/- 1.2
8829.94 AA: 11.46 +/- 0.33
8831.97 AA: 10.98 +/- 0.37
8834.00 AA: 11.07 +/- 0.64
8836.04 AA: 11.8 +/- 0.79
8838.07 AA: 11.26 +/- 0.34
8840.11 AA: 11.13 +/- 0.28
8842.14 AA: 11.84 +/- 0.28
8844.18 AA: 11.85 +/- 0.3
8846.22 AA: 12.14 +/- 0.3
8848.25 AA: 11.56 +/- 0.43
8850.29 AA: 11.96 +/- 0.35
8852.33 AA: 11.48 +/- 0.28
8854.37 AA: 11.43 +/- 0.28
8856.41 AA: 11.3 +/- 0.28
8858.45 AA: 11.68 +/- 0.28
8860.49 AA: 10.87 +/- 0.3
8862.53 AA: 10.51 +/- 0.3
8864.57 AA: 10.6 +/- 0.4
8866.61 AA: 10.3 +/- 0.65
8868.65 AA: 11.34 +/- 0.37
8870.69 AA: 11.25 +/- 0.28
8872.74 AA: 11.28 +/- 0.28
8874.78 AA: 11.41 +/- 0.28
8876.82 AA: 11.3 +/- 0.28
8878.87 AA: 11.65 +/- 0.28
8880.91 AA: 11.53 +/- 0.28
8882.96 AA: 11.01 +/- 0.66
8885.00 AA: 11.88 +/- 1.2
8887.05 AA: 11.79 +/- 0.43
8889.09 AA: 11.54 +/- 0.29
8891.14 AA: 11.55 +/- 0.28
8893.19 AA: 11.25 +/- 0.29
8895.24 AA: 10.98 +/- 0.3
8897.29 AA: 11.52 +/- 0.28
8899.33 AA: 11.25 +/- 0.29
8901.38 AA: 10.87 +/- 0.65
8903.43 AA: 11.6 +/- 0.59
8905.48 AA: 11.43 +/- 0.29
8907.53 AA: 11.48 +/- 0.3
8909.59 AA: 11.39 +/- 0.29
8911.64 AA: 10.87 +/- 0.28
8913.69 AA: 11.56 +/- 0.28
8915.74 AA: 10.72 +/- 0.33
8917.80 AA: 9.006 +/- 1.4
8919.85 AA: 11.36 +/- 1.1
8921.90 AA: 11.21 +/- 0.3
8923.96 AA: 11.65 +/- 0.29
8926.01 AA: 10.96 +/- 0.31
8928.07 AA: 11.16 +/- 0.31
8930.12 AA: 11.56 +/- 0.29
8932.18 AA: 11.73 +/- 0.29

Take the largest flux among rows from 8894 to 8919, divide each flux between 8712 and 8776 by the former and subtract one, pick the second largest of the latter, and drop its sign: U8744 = 0.062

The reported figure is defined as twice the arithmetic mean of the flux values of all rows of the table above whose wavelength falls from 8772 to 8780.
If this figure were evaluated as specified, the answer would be 23.1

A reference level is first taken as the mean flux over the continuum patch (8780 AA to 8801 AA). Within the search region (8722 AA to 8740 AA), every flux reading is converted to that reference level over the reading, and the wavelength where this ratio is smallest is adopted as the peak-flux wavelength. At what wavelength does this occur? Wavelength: 8726.85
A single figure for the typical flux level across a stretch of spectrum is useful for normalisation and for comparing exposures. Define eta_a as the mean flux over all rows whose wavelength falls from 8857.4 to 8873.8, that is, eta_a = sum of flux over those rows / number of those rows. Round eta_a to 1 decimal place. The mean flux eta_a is 11.0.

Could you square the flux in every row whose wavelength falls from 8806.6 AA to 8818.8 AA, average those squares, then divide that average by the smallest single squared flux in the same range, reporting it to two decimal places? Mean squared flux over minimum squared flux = 1.13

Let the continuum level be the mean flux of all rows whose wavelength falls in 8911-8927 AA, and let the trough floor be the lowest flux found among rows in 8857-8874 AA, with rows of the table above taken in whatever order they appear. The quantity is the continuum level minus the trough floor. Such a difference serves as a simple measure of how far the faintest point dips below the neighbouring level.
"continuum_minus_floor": 0.62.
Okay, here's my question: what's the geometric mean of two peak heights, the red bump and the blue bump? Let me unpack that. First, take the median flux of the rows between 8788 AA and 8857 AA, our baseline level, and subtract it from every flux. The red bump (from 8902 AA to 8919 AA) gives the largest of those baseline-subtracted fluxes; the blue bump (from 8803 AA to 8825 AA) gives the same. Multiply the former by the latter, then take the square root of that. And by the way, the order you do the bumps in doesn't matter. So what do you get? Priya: 0.15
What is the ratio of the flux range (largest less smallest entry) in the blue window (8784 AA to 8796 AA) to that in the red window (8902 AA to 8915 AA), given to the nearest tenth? 1.8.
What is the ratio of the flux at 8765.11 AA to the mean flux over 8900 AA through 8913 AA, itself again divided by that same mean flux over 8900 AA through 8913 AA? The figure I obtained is 0.088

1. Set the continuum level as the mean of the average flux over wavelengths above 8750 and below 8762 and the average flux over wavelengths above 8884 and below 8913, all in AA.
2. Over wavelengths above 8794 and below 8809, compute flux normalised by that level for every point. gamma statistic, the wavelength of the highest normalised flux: 8797.46 AA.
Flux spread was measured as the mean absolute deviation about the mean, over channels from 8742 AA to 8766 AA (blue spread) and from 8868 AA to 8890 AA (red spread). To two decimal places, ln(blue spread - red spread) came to -2.55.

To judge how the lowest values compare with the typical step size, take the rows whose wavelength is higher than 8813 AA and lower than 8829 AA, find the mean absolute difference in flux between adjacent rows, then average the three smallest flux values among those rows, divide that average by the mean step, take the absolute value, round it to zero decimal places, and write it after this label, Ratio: 11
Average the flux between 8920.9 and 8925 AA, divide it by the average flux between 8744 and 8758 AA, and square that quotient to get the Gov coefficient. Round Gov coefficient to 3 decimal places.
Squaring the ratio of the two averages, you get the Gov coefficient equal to 0.972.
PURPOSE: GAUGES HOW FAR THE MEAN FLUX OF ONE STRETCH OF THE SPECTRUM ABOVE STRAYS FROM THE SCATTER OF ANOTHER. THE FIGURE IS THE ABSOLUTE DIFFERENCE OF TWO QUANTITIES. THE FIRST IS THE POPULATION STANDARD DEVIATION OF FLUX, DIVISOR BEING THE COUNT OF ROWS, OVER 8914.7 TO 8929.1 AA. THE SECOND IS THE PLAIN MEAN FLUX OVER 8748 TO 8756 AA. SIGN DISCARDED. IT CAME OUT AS 10.7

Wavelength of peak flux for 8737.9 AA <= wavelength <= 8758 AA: 8746.97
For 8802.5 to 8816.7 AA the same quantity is 8815.71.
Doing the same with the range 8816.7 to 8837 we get 8836.04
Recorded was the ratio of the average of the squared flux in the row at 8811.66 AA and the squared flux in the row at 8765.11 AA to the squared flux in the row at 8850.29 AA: 0.90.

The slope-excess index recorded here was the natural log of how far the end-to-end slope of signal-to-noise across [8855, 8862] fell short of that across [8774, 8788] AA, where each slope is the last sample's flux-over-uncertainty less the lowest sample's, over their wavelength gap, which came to 1.0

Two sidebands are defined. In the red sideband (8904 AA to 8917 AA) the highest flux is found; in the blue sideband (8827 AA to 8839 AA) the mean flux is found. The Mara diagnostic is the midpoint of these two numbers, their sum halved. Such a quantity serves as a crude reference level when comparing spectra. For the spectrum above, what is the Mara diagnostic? 11.5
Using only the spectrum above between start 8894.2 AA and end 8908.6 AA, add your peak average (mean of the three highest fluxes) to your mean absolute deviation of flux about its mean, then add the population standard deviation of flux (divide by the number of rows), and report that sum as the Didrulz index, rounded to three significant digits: 12.0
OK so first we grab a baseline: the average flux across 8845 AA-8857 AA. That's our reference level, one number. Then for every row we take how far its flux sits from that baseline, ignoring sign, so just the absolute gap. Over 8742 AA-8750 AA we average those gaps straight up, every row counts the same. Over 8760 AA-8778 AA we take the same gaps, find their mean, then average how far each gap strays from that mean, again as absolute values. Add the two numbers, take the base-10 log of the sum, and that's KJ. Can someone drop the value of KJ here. -0.41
